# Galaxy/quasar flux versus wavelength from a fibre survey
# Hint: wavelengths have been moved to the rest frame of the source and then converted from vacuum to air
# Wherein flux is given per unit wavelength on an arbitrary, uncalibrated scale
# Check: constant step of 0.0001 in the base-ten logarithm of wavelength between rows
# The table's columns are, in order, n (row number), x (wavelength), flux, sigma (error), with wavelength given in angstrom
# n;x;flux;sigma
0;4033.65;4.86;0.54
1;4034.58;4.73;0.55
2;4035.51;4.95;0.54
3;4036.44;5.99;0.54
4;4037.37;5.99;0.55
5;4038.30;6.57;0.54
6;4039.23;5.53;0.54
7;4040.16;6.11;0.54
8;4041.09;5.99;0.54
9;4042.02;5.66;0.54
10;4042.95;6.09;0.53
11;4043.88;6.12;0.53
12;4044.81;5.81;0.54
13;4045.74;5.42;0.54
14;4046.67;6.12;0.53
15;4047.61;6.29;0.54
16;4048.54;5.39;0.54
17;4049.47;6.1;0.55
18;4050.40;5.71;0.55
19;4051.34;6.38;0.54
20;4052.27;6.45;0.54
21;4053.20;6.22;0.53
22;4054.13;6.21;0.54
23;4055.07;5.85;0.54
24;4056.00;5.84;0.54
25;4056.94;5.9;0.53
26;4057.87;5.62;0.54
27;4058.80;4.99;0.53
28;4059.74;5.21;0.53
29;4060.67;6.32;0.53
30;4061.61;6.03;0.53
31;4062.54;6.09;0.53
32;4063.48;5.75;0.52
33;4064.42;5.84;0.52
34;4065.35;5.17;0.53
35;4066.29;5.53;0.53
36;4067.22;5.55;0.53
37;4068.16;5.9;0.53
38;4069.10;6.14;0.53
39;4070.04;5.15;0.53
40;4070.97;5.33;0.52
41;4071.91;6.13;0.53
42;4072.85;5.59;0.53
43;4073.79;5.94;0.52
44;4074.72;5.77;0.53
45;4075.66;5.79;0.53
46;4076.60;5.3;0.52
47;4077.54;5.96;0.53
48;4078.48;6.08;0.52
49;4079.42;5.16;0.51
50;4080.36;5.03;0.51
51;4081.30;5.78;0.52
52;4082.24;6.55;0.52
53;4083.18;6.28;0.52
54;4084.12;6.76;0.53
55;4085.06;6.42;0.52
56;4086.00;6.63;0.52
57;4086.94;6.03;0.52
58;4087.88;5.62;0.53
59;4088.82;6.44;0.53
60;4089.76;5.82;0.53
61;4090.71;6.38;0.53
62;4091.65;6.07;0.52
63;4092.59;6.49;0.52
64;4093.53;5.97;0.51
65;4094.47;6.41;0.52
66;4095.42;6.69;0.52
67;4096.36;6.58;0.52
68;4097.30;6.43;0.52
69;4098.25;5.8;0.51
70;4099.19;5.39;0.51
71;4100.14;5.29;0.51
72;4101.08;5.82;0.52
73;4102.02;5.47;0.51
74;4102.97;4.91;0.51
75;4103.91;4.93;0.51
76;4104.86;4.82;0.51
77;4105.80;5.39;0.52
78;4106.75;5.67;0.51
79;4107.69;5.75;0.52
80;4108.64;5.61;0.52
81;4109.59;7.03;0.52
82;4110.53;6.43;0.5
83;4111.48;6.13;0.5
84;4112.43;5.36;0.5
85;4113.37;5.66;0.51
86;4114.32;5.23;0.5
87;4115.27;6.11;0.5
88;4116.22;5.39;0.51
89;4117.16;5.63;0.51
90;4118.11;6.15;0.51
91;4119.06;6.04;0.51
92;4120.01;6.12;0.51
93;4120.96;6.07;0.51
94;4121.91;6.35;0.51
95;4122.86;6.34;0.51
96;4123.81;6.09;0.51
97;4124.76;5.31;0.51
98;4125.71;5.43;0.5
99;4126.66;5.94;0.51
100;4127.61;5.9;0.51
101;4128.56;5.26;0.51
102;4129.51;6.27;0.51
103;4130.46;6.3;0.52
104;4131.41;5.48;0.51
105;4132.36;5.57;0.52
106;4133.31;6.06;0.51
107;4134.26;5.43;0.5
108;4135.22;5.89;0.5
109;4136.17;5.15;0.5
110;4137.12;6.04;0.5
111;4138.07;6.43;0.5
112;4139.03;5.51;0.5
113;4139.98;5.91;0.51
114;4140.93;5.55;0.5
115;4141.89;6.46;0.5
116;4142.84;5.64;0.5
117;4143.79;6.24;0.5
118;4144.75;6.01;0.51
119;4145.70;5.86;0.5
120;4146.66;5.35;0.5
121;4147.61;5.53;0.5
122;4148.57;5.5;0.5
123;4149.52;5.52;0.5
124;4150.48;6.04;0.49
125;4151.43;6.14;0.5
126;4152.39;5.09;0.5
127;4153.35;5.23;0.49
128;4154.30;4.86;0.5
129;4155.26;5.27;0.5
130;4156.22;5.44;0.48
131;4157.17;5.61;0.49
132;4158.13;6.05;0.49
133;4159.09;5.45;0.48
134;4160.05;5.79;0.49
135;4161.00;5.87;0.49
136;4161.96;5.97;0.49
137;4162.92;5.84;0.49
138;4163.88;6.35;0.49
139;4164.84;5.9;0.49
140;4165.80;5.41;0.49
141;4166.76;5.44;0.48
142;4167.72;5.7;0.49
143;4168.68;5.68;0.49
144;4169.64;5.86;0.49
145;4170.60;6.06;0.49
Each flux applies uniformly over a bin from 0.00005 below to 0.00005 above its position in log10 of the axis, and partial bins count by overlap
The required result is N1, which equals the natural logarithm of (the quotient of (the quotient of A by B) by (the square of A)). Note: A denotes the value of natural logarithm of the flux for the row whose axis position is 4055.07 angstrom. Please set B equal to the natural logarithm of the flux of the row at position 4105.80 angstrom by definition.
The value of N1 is -1.09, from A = 1.77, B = 1.68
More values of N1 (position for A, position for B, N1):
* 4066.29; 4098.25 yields -1.10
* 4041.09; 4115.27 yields -1.18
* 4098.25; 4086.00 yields -1.20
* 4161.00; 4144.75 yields -1.16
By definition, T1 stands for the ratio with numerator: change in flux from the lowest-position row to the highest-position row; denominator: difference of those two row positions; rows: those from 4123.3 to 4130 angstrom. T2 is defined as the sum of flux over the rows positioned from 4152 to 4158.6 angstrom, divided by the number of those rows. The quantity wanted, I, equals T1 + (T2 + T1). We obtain 5.43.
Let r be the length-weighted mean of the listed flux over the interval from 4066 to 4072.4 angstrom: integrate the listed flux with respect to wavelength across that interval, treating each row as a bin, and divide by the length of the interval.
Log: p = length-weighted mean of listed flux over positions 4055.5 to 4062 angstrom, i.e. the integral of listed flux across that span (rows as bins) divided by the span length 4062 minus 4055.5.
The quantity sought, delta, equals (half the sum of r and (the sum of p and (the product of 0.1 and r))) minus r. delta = 0.29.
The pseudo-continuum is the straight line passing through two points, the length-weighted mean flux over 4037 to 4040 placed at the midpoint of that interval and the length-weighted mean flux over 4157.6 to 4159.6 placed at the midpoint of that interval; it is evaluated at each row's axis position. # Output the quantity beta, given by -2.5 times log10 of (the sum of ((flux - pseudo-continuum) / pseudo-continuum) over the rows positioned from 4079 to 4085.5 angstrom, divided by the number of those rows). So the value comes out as 4.8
